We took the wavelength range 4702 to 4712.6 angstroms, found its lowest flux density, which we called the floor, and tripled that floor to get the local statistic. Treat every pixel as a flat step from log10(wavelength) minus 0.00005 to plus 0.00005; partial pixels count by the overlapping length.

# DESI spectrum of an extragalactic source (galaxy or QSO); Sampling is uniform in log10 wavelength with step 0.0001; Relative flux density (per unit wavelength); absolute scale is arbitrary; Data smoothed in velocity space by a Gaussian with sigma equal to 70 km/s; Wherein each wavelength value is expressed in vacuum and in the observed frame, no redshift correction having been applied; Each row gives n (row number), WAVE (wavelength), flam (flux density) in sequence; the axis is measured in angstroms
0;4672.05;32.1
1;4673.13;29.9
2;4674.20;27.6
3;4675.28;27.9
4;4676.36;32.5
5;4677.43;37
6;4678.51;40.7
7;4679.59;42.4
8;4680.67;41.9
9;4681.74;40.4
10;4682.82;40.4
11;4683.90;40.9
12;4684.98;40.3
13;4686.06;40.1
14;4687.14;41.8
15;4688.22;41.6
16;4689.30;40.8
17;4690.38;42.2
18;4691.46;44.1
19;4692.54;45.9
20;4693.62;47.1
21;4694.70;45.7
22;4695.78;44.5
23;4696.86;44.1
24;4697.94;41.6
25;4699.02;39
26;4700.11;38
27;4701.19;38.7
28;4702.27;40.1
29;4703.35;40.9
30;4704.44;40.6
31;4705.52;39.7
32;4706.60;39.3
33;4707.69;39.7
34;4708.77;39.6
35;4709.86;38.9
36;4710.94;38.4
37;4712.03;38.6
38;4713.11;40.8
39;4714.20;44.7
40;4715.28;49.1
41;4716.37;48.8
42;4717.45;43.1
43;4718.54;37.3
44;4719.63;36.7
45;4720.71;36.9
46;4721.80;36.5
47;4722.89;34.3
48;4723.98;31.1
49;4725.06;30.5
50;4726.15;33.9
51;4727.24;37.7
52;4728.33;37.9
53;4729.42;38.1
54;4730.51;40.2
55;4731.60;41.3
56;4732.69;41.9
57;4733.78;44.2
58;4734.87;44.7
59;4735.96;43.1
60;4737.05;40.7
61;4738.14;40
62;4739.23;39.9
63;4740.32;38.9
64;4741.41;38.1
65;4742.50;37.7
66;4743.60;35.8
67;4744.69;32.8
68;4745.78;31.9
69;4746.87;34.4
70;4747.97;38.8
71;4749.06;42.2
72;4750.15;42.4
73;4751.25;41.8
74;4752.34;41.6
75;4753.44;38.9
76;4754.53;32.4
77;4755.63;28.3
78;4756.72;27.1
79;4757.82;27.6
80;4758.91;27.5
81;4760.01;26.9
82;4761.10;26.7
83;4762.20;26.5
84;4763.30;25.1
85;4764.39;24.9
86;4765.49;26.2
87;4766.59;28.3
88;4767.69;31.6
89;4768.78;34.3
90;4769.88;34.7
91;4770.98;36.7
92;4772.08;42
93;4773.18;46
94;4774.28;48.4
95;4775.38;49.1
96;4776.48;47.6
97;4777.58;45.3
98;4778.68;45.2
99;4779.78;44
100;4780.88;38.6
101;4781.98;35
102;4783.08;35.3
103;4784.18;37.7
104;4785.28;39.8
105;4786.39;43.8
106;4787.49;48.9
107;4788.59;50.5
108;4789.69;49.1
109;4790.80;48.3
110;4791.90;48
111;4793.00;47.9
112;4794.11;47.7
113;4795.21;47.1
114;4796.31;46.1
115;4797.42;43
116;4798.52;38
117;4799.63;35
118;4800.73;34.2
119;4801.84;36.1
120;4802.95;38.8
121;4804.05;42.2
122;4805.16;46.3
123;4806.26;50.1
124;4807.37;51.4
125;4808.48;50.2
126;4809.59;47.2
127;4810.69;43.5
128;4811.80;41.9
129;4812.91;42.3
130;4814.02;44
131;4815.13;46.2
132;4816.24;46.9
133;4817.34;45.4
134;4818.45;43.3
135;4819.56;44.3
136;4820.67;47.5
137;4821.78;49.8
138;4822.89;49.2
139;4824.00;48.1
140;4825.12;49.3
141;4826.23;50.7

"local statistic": 115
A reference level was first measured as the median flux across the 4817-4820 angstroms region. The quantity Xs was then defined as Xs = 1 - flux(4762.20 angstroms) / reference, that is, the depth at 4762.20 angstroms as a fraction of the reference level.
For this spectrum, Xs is 0.40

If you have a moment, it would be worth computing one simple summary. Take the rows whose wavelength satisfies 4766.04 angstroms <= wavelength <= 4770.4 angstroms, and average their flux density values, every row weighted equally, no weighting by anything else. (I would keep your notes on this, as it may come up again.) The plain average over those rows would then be 32.2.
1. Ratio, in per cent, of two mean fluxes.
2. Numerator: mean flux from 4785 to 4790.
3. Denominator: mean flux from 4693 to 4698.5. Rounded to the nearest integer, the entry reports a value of 104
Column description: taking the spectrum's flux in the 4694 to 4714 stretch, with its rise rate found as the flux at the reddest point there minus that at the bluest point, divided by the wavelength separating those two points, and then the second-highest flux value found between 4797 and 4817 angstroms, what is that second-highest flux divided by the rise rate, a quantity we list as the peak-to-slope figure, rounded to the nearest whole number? -189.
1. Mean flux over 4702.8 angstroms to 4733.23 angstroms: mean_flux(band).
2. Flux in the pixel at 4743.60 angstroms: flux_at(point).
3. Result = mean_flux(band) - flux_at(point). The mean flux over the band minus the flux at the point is 3.4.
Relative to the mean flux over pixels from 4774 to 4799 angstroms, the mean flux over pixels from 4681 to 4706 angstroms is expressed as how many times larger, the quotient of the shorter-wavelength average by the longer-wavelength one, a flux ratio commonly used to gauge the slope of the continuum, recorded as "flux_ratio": 0.94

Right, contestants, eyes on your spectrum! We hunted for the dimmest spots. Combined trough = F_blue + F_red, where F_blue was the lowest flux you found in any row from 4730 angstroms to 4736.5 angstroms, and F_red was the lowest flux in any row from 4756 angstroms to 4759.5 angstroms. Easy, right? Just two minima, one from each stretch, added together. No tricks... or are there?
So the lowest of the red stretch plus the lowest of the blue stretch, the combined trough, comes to 67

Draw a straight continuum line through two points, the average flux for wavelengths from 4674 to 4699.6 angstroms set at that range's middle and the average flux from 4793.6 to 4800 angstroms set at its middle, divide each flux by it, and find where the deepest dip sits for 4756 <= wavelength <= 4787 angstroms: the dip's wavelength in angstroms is 4764.39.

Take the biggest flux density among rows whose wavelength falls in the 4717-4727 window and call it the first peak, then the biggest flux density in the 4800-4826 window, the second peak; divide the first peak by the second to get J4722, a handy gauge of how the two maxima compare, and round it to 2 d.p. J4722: 0.84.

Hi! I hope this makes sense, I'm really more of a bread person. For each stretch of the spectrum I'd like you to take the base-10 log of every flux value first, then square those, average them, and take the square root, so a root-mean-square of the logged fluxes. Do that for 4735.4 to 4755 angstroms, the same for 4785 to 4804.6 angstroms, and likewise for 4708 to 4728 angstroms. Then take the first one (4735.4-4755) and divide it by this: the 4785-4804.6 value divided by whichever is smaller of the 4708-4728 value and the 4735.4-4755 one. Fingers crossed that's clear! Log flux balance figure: 1.53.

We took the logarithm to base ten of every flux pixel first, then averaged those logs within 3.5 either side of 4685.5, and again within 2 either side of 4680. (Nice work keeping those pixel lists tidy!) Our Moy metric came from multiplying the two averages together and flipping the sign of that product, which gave -2.60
